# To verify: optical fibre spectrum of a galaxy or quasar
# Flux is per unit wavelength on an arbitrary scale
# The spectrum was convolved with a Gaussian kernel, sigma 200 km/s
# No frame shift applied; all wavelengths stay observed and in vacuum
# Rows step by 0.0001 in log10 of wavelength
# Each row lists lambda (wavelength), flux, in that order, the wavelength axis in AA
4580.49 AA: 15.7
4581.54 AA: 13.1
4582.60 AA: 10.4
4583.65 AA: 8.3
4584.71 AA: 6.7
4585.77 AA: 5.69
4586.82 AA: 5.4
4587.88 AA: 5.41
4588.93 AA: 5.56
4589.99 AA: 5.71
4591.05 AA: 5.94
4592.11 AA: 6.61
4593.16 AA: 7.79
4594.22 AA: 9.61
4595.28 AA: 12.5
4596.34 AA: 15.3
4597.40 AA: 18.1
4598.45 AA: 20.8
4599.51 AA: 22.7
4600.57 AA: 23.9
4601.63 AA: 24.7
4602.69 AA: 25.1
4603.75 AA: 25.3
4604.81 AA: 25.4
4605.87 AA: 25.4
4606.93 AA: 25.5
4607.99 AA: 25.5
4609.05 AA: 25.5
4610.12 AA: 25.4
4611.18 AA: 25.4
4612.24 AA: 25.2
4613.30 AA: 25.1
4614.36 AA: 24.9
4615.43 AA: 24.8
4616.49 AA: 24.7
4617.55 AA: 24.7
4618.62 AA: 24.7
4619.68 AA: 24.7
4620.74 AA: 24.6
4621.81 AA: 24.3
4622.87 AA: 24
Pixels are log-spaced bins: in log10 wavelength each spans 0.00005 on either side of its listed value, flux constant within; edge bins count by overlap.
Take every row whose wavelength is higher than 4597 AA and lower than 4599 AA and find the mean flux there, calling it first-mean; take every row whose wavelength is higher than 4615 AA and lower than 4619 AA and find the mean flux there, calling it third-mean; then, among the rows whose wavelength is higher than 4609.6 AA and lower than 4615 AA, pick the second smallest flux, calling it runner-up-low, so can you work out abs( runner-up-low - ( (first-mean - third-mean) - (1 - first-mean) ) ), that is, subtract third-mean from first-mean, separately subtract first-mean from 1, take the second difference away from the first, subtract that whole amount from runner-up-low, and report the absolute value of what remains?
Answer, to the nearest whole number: 12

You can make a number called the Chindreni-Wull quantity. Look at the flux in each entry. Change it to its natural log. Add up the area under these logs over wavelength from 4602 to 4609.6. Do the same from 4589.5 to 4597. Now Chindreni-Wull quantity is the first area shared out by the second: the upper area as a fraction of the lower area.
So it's 1.52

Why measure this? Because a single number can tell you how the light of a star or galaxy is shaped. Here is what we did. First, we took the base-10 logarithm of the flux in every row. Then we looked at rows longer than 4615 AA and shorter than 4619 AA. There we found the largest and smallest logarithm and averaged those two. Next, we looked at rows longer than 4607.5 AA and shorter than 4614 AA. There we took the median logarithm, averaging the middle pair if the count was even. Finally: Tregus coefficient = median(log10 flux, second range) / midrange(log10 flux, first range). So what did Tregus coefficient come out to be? 1.01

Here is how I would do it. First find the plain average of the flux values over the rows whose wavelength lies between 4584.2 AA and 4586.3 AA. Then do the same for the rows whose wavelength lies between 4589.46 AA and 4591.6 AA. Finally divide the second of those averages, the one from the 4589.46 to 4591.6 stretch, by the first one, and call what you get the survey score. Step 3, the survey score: 0.9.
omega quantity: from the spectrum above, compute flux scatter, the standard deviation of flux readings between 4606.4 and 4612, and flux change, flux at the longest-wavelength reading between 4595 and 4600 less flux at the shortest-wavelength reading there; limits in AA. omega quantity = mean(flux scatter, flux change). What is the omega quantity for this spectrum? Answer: 5.1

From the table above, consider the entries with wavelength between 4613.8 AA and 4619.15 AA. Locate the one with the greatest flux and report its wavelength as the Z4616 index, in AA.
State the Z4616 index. 4614.36 AA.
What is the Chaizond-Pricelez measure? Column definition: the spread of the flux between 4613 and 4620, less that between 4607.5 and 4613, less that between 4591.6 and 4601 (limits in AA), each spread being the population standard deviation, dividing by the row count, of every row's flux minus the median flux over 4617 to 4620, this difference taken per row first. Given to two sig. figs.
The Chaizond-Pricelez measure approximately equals -6.1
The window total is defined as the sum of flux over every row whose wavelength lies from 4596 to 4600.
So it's 77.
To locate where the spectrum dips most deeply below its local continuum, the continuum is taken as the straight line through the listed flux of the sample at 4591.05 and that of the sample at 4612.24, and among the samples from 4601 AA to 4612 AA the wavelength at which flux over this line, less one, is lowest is 4611.18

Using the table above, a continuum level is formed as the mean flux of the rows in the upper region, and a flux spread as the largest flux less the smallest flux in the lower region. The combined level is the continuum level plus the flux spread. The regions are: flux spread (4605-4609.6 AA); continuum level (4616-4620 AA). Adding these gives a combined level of 25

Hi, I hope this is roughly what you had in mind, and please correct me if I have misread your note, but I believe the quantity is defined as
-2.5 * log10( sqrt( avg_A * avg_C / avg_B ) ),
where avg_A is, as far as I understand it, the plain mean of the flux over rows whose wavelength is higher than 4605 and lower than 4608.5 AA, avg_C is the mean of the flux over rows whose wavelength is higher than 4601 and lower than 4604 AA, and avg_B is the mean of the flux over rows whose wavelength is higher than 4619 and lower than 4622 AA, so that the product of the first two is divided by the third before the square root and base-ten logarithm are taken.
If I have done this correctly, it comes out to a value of -1.8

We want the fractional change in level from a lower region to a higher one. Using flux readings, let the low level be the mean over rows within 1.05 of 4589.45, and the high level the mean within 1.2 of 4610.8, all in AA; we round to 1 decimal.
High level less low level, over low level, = 3.5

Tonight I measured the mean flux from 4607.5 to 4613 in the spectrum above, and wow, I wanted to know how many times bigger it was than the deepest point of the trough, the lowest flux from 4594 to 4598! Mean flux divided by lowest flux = 2.6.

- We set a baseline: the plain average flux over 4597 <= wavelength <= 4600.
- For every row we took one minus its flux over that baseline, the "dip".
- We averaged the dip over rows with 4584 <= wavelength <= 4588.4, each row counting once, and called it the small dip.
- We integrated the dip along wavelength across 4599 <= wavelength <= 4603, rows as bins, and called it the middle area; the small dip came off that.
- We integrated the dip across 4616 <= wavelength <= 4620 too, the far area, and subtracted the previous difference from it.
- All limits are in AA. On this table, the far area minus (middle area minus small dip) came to 0.6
